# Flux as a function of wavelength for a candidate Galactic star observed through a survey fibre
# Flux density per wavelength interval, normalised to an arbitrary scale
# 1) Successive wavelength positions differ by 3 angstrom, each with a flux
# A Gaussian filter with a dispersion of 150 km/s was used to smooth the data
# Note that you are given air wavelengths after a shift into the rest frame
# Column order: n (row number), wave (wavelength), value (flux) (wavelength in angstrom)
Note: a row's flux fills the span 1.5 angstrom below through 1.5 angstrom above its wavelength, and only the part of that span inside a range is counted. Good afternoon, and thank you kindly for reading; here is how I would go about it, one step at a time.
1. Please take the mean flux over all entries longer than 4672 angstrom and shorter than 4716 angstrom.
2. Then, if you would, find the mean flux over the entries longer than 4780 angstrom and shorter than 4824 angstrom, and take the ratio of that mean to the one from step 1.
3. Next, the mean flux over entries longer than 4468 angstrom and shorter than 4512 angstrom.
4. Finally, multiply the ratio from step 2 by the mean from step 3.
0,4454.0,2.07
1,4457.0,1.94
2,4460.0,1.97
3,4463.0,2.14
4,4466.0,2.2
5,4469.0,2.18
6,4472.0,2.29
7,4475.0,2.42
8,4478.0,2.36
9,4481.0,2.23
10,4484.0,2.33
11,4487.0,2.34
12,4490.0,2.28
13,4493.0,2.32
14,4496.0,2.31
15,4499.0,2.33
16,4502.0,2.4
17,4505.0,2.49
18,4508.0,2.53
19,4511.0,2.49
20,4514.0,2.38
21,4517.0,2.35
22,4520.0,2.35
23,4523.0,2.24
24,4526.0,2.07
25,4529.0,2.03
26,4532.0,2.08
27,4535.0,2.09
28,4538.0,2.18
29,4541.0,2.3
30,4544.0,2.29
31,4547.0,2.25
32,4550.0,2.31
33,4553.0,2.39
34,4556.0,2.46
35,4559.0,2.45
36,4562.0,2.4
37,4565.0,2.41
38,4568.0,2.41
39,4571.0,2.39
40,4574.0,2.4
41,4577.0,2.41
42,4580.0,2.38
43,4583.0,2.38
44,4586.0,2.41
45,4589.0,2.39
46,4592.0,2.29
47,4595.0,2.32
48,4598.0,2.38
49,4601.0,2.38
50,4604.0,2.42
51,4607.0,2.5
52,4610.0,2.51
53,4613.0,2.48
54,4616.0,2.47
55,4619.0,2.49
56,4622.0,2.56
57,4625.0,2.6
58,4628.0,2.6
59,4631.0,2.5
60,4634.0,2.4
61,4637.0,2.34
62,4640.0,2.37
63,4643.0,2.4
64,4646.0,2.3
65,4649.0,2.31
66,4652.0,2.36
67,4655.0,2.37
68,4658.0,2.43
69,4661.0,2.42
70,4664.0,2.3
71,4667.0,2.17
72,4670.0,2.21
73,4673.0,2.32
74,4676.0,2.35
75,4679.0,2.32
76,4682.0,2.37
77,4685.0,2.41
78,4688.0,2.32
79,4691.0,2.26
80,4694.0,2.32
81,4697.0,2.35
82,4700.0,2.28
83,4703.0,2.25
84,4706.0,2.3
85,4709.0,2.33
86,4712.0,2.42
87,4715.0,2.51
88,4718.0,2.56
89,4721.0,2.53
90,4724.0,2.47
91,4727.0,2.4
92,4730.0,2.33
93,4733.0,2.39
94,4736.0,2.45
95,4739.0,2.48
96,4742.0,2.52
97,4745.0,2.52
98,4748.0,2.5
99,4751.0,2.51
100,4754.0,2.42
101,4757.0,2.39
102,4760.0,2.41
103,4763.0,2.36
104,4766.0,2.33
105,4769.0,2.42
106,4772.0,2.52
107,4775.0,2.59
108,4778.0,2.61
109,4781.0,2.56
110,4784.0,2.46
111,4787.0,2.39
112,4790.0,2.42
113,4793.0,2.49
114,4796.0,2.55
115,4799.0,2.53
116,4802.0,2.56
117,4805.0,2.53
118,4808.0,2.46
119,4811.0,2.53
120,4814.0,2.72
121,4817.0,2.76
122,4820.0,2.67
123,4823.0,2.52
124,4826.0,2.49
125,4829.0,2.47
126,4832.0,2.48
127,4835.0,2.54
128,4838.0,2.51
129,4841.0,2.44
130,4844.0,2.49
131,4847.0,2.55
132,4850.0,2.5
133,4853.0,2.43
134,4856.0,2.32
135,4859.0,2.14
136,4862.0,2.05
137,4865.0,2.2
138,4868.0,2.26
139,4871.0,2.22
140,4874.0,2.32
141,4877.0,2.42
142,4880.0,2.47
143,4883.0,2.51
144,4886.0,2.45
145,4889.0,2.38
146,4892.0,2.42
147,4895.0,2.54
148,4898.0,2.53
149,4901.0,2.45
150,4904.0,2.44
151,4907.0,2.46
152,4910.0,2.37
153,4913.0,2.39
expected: 2.6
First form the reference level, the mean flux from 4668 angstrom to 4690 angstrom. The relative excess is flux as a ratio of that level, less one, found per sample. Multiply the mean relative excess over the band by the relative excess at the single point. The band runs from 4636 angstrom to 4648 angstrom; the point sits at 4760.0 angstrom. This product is 0.0004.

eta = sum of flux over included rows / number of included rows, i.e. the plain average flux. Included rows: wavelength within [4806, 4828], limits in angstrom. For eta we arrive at 2.59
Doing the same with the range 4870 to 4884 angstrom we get 2.39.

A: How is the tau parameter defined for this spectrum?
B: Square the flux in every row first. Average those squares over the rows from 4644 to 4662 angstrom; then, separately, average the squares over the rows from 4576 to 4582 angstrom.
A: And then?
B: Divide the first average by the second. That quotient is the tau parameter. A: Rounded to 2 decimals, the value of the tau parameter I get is 0.98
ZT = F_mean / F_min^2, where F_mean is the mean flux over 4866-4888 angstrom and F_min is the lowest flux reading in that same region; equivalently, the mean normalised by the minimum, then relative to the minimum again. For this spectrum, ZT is 0.48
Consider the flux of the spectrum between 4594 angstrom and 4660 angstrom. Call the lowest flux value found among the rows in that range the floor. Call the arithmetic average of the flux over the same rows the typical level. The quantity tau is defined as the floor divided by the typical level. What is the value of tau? 0.946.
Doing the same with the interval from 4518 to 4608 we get 0.873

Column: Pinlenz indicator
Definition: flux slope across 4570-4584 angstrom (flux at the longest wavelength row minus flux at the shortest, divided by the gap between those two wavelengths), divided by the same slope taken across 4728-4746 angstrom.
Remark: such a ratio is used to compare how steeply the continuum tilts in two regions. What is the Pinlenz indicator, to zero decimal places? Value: 0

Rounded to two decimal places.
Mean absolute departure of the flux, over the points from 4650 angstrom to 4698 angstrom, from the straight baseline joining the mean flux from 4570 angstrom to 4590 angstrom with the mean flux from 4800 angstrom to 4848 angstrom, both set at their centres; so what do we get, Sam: 0.12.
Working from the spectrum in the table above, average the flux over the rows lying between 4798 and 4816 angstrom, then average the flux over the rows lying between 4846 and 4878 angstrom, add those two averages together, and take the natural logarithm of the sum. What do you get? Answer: 1.582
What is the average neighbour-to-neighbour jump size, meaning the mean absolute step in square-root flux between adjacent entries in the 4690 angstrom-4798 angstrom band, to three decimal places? 0.017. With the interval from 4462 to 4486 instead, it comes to 0.029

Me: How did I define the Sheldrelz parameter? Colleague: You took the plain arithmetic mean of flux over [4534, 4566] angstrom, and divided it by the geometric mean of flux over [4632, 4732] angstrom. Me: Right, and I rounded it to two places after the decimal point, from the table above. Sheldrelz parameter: 0.99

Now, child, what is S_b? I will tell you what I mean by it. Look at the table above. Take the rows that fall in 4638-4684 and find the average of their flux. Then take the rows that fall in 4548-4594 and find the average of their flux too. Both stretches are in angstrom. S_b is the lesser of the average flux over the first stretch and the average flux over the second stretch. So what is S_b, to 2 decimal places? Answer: 2.33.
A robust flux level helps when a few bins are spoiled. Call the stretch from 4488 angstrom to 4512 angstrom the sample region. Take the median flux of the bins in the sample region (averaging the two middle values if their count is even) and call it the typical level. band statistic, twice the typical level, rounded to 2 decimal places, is 4.73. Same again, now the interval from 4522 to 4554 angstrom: 4.48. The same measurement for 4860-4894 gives 4.76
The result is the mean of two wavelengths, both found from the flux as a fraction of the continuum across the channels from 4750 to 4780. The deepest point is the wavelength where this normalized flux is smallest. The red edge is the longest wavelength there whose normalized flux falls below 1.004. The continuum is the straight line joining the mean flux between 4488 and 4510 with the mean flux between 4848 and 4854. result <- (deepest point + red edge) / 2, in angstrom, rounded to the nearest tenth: 4767.5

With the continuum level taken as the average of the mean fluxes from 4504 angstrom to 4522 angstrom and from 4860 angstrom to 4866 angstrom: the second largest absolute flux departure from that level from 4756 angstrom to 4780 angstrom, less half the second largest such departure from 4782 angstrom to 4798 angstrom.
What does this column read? 0.21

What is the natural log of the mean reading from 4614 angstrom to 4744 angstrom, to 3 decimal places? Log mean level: 0.872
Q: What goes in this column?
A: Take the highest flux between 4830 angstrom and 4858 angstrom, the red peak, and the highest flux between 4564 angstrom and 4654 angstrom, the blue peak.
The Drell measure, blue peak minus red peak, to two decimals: 0.05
